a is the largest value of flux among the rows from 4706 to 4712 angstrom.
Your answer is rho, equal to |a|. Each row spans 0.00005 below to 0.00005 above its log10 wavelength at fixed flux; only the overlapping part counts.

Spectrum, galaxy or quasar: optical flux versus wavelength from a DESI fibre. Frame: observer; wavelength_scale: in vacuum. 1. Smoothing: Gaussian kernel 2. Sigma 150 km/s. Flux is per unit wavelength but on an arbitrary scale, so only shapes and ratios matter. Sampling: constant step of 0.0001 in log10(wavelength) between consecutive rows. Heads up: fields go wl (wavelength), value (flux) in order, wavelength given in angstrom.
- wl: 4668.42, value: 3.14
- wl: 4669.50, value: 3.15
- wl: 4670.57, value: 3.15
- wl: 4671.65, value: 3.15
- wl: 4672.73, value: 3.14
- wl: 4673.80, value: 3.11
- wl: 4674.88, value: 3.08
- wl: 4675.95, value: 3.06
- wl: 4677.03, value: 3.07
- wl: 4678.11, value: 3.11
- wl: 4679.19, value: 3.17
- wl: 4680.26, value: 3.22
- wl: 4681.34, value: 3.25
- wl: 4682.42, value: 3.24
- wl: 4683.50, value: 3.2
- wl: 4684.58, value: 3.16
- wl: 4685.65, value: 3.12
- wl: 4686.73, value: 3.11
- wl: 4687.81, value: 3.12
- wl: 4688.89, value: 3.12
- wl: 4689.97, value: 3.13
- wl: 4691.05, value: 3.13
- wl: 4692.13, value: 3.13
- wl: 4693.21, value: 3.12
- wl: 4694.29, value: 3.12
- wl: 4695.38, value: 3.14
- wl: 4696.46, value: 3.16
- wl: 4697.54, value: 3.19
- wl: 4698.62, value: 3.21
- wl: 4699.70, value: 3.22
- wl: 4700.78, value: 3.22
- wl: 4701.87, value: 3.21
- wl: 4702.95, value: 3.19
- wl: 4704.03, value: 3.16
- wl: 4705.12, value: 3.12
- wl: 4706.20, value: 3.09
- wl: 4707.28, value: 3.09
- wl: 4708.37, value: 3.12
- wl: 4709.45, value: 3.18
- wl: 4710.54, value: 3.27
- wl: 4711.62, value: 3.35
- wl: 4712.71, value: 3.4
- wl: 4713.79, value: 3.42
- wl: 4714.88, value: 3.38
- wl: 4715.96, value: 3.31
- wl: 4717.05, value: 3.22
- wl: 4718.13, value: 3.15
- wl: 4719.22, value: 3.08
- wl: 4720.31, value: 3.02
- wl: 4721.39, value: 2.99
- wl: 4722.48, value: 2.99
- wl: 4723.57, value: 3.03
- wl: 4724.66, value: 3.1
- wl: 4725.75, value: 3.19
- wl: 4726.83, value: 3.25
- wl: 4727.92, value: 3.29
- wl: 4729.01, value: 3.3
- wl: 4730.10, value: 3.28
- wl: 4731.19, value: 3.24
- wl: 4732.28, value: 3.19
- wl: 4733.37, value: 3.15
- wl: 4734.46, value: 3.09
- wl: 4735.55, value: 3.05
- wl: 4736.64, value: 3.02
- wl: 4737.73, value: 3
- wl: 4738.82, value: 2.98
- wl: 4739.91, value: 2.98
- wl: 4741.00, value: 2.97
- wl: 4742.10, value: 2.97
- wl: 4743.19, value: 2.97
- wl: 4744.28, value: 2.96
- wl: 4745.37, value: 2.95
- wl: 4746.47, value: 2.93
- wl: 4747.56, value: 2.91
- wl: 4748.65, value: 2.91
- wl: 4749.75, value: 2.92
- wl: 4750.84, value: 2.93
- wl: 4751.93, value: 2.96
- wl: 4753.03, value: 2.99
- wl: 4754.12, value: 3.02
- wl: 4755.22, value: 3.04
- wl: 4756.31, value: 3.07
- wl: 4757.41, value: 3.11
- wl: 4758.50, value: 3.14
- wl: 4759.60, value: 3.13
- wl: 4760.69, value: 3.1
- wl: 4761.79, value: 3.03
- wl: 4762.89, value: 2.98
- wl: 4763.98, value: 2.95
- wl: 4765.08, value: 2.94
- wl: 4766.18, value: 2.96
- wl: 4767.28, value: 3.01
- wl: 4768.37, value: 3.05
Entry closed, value 3.35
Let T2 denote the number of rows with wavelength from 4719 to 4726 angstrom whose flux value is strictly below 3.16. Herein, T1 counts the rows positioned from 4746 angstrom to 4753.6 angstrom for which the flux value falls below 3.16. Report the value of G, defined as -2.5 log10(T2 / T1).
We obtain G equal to 0.17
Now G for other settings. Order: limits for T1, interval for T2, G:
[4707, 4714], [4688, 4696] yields -1.36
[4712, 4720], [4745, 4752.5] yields -1.36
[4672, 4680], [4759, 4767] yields -0.17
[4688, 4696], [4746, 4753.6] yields 0.00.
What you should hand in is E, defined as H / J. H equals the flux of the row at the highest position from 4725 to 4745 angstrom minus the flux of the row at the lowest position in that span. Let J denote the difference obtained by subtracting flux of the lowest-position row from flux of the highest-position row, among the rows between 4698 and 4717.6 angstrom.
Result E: -23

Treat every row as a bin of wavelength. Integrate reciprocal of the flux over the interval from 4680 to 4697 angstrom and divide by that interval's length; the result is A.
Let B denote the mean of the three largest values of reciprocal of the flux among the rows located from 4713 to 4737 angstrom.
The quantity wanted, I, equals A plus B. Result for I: 0.650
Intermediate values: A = 0.317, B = 0.3333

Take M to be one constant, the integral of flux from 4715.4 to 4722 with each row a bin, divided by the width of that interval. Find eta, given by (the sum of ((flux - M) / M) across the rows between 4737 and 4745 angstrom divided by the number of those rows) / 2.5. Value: -0.020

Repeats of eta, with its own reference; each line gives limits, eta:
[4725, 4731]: 0.017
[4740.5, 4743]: -0.021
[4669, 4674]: 0.001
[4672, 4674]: -0.001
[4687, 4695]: -0.001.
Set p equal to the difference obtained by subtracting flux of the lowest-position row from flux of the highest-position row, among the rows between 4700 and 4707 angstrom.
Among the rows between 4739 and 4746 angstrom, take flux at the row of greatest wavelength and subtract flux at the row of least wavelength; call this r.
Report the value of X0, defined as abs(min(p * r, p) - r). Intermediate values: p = -0.13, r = -0.03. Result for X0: 0.10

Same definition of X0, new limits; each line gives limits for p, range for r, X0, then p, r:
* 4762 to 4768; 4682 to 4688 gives 0.12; 0.03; -0.12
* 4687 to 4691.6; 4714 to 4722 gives 0.39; 0.01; -0.39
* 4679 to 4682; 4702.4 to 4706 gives 0.06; 0.08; -0.07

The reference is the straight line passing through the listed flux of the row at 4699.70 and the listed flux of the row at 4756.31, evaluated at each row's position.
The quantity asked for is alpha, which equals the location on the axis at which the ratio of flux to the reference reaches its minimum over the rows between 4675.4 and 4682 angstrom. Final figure 4675.95 angstrom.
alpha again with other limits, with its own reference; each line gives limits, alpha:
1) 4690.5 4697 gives 4693.21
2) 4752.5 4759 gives 4753.03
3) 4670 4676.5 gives 4675.95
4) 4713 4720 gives 4719.22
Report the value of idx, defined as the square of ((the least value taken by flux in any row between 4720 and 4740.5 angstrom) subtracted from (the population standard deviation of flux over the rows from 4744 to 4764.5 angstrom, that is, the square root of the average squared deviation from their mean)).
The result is 8.4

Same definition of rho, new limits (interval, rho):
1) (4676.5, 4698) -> 3.25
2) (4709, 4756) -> 3.42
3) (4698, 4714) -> 3.42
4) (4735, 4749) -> 3.05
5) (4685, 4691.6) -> 3.13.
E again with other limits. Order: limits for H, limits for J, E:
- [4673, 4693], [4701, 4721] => 0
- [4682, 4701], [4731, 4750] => 0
